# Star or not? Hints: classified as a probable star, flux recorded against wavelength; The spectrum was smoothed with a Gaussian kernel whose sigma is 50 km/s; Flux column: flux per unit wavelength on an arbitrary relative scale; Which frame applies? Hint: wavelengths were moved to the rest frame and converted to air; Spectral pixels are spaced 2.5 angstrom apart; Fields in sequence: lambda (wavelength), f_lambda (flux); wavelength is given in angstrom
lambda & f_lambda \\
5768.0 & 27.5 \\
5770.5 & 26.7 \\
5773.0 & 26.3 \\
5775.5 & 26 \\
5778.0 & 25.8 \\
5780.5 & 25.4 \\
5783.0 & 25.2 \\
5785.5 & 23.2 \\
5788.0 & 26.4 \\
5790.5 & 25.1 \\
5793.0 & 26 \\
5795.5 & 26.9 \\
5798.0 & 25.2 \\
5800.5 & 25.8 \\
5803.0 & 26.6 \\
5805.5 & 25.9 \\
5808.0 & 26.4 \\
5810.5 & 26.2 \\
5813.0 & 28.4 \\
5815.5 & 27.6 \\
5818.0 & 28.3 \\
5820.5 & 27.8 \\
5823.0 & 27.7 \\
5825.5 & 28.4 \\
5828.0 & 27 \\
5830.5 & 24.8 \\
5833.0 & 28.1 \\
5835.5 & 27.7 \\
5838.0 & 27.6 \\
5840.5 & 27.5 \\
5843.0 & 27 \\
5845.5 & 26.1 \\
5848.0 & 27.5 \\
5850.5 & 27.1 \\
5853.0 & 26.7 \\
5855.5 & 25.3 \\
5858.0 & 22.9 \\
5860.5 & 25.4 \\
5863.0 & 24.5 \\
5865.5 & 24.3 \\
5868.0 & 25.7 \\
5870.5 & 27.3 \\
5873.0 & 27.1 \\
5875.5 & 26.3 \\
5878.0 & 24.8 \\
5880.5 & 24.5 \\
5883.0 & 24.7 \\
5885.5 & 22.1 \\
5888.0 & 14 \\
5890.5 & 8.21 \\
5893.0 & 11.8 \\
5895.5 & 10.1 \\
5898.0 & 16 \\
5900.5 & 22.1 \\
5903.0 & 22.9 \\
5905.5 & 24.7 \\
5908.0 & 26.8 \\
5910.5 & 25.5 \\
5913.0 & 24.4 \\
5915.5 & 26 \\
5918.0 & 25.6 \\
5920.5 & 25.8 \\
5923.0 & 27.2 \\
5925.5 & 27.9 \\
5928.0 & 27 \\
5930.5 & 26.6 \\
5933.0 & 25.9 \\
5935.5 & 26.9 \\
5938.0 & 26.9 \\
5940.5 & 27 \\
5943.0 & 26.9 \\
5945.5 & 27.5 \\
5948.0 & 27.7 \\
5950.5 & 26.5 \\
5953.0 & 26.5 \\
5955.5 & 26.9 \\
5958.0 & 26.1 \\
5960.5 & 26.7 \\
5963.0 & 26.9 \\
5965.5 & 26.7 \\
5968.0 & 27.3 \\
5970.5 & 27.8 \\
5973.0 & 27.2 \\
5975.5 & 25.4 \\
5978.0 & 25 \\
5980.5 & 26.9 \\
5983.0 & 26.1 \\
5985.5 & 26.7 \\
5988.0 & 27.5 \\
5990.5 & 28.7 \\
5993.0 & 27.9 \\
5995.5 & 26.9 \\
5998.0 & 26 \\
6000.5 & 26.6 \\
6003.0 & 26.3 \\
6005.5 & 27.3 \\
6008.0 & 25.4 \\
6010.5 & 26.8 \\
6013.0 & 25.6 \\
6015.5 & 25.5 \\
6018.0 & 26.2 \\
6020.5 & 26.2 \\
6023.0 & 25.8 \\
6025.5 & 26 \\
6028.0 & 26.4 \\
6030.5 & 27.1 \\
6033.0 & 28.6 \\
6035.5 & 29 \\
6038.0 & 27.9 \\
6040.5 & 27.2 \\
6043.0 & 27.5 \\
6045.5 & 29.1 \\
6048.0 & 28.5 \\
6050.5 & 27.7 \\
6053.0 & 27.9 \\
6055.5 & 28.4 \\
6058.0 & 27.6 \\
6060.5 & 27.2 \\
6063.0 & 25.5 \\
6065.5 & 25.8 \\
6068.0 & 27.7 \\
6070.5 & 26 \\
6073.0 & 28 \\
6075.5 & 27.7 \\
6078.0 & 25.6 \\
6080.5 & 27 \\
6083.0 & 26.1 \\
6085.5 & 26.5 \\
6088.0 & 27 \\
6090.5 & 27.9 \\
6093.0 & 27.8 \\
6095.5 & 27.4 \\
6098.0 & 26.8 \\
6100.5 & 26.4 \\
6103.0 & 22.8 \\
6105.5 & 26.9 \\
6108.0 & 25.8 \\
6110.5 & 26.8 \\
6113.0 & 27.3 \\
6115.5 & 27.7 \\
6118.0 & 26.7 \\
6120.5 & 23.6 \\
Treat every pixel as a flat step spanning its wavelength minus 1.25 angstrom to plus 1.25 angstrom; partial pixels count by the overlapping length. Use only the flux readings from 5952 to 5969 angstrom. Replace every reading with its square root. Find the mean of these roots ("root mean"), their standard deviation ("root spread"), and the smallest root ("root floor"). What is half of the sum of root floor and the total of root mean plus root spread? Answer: 5.16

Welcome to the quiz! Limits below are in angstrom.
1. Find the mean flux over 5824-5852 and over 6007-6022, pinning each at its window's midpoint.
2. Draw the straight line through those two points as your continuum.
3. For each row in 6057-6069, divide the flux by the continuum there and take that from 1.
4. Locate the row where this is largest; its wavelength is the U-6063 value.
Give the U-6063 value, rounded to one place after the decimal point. 6063.0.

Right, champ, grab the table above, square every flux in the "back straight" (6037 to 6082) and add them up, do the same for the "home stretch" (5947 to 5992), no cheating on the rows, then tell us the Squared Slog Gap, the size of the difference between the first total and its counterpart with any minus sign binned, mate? 530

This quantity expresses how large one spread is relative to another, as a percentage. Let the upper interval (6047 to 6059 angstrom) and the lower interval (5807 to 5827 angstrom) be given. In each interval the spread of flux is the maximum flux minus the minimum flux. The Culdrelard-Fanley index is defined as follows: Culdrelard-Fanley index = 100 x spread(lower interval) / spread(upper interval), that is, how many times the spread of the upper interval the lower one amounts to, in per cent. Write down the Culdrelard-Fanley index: 244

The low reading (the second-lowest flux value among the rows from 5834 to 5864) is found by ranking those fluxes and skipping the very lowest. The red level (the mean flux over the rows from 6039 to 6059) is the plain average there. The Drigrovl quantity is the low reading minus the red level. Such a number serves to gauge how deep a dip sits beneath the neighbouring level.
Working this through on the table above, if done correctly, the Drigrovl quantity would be -3.5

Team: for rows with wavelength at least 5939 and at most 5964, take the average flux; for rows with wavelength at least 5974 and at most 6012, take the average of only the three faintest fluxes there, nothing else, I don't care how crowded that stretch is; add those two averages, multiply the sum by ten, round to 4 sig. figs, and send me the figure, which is 521.4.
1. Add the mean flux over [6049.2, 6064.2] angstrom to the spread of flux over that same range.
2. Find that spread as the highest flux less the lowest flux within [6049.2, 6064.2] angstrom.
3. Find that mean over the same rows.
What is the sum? 30.3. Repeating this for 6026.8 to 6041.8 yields 30.3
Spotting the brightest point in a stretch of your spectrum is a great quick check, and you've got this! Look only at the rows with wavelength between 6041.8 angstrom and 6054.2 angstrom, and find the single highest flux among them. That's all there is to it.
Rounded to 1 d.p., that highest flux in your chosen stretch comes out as 29.1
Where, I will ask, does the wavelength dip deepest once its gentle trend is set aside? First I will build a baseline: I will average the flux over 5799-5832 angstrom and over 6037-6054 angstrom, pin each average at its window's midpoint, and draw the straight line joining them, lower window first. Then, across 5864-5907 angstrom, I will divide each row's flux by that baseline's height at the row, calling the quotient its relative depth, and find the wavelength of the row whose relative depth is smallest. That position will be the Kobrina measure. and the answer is 5890.5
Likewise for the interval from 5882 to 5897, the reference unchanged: 5890.5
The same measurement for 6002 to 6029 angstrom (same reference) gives 6008.0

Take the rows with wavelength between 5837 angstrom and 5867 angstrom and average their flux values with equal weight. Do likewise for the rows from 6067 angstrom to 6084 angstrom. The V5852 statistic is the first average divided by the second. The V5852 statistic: 0.97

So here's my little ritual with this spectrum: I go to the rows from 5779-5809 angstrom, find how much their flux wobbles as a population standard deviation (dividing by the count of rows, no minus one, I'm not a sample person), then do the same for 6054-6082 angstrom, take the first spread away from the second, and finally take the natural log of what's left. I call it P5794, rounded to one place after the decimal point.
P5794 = -2.8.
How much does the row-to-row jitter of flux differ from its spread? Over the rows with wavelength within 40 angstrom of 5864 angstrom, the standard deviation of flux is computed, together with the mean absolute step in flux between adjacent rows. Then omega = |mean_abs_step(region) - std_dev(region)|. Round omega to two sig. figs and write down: 3.5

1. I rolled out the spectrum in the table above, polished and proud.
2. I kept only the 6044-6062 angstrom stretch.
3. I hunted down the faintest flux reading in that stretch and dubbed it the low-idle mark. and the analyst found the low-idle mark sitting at 27.2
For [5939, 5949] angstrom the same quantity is 26.9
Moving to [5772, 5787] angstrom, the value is 23.2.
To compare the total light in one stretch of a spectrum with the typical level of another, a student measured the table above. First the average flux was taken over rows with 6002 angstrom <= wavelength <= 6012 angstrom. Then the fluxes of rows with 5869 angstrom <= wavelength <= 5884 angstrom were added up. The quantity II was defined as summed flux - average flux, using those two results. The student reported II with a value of 128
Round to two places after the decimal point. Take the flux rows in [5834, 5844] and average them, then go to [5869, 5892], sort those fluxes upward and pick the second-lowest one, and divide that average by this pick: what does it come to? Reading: 1.96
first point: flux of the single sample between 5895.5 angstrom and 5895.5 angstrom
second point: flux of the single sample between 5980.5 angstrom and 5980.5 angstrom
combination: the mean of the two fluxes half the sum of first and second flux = 18.5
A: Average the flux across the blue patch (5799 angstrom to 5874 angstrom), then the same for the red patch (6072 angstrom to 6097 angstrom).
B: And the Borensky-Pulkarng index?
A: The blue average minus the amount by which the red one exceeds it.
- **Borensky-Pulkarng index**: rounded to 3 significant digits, 26.1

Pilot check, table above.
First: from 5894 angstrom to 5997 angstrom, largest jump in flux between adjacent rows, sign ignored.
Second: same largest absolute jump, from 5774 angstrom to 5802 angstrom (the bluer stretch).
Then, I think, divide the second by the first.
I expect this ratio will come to 0.5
